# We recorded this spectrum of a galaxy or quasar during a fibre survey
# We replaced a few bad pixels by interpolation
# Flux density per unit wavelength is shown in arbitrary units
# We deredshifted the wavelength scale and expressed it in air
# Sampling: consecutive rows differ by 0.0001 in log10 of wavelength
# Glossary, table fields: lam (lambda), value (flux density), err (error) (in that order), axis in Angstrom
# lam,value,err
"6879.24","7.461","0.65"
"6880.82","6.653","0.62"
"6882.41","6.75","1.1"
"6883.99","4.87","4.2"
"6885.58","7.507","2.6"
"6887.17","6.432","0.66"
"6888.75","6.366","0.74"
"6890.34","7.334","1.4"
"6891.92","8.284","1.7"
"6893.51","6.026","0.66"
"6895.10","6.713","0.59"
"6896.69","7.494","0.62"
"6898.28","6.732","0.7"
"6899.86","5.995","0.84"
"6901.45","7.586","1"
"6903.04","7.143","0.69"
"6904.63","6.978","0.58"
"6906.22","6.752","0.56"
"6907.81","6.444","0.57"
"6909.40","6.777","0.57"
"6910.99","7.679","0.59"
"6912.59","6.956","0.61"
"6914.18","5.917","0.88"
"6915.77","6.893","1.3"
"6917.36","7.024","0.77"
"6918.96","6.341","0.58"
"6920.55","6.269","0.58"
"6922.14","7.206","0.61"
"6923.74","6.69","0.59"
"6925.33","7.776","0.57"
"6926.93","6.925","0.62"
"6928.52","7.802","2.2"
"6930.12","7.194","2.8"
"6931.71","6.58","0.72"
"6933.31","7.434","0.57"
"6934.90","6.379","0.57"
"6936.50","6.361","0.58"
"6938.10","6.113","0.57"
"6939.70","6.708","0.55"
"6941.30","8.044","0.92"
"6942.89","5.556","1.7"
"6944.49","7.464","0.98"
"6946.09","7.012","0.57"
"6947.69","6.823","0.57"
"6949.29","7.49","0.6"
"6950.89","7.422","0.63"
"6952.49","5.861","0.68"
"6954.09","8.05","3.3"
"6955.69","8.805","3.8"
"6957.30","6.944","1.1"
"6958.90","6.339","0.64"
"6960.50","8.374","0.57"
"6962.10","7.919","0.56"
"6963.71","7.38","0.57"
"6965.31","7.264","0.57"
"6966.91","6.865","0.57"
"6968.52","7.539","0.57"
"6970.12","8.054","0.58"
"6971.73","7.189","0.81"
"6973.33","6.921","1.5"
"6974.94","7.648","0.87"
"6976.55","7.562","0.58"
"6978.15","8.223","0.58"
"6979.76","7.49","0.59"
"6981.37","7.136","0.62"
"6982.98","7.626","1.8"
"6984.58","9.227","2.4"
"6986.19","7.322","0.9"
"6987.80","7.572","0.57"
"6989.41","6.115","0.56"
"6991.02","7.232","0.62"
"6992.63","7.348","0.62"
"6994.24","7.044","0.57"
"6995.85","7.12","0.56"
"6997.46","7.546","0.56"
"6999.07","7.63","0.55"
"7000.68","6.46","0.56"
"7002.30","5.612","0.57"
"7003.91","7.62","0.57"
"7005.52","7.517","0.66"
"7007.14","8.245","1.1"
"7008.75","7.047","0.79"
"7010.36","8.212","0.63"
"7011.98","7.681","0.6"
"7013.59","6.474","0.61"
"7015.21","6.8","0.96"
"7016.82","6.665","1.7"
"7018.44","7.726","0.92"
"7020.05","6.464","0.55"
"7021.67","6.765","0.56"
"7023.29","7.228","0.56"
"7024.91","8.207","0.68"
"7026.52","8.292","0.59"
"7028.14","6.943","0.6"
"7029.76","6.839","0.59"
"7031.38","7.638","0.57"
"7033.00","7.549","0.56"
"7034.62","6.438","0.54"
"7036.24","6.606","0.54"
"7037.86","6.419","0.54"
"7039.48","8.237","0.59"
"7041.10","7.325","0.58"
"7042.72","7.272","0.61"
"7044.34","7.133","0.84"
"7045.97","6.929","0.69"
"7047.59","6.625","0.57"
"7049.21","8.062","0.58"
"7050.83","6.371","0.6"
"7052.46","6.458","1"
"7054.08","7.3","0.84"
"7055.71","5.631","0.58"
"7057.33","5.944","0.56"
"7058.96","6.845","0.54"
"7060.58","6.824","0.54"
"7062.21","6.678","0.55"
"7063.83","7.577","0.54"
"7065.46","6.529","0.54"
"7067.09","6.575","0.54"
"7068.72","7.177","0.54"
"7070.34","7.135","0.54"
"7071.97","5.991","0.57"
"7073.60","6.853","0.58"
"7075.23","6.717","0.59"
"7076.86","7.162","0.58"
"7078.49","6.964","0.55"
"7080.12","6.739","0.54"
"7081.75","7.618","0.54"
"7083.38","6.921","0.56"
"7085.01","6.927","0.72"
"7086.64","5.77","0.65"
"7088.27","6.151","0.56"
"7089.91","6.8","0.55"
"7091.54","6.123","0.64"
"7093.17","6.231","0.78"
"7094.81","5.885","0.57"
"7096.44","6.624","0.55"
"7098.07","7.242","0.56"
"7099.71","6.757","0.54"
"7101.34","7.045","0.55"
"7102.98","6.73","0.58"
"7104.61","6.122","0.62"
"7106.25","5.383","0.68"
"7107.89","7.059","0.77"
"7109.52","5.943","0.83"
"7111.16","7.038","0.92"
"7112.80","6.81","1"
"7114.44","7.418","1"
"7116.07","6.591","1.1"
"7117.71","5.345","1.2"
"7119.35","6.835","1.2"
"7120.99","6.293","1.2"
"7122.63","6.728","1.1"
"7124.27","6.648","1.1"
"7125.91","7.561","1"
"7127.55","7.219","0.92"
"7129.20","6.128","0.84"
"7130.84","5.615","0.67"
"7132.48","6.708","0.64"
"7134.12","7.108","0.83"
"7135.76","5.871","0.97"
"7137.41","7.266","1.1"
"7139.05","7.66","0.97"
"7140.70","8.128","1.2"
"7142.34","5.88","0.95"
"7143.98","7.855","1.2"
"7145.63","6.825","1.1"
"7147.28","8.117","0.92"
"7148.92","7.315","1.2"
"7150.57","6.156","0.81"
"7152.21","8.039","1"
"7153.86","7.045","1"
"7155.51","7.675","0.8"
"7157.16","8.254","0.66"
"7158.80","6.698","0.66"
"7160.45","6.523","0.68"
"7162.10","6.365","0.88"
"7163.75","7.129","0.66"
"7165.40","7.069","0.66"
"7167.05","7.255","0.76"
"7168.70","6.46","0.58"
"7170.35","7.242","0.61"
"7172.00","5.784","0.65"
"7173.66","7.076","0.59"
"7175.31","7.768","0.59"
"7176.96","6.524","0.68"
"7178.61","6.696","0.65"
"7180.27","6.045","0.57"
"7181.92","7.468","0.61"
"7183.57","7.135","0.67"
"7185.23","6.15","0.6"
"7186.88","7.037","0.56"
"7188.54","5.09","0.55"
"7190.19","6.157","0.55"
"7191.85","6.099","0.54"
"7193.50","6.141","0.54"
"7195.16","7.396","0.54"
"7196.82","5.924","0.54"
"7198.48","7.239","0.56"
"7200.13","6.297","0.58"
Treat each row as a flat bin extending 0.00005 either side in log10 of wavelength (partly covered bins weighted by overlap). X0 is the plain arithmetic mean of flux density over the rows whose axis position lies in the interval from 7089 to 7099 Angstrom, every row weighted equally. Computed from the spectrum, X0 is 6.5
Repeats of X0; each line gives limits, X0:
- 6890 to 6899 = 7.1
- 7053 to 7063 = 6.5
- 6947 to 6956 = 7.4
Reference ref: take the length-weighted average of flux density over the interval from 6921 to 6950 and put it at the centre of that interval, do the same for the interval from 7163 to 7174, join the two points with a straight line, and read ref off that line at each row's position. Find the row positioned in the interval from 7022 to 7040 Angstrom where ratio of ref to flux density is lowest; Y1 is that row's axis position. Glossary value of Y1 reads 7026.52 Angstrom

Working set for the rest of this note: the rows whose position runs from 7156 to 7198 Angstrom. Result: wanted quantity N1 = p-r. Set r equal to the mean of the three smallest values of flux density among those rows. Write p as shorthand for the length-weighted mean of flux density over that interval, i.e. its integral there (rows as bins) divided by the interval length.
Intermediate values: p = 6.71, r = 5.6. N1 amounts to 1.11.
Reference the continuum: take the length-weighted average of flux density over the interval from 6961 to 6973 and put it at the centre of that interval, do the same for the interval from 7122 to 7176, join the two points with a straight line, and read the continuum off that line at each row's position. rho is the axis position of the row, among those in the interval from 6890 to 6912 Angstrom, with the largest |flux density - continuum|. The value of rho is 6899.86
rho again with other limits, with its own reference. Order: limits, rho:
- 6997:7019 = 7002.30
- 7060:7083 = 7071.97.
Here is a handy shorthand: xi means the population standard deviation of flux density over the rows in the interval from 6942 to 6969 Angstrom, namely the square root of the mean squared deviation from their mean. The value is 0.81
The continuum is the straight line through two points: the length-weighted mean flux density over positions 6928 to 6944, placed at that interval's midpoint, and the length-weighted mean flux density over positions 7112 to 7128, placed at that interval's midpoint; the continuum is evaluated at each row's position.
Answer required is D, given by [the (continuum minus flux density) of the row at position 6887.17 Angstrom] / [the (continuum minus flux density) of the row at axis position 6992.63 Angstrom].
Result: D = -0.7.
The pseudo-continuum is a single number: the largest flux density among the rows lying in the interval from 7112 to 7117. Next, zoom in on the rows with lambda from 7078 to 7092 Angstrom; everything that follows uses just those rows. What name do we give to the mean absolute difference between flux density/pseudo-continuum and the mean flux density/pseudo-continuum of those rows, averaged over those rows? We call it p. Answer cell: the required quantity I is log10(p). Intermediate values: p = 0.059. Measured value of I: -1.23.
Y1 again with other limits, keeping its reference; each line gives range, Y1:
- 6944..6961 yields 6955.69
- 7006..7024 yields 7007.14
